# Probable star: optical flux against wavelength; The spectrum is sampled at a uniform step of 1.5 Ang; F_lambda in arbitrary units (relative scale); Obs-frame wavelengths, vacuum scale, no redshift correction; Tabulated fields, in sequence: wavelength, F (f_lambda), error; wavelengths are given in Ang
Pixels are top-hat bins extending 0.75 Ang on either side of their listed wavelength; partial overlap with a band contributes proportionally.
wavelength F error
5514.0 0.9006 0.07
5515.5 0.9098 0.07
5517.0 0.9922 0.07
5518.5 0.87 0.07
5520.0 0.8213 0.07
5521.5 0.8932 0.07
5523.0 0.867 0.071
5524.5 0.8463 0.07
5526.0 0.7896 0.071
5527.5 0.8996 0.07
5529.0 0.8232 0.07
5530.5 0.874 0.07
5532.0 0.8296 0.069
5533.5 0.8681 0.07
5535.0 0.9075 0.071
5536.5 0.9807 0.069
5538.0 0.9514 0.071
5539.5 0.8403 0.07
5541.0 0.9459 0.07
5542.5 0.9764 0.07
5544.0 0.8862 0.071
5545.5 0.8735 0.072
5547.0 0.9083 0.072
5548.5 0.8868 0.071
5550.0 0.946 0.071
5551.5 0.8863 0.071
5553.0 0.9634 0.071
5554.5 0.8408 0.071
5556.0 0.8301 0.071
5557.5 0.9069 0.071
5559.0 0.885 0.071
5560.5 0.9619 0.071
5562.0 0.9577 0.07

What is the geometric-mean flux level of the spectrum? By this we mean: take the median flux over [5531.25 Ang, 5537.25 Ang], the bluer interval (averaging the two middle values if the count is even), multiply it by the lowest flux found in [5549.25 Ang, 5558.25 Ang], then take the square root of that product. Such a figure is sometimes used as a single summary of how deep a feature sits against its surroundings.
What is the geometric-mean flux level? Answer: 0.858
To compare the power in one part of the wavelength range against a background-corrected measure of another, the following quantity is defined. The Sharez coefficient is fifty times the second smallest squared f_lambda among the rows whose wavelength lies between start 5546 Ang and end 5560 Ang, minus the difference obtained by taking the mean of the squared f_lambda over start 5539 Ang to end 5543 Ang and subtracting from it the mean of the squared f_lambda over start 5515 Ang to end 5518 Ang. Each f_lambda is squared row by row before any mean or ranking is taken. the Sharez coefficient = 35.4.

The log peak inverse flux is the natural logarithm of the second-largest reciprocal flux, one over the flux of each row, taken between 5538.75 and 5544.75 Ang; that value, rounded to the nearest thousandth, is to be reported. 0.121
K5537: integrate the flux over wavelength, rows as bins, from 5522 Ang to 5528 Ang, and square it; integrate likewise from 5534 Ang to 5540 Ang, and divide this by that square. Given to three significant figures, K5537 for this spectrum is 0.212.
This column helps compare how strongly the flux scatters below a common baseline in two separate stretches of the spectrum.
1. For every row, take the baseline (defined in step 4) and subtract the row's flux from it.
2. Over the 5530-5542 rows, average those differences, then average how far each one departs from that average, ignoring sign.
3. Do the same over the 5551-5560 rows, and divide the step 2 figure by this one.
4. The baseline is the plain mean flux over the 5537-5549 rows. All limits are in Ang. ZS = 1.4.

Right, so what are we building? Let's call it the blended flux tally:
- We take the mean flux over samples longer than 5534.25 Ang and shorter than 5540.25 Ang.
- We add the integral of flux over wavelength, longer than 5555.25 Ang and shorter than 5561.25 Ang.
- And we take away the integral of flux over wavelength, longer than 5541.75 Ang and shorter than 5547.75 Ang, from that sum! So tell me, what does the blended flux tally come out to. 0.83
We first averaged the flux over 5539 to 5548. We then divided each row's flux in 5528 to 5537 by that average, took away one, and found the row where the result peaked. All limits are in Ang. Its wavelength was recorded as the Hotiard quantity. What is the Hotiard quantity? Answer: 5536.5 Ang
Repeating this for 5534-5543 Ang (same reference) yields 5536.5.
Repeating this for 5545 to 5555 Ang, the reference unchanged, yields 5553.0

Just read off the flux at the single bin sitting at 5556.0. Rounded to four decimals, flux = 0.8301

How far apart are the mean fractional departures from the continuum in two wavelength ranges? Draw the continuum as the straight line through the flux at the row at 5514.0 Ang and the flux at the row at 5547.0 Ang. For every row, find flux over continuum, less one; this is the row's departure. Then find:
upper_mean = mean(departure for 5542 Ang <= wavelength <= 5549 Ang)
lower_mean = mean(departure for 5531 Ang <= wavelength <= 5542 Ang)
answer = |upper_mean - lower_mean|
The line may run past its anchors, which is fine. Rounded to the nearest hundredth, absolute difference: 0.00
